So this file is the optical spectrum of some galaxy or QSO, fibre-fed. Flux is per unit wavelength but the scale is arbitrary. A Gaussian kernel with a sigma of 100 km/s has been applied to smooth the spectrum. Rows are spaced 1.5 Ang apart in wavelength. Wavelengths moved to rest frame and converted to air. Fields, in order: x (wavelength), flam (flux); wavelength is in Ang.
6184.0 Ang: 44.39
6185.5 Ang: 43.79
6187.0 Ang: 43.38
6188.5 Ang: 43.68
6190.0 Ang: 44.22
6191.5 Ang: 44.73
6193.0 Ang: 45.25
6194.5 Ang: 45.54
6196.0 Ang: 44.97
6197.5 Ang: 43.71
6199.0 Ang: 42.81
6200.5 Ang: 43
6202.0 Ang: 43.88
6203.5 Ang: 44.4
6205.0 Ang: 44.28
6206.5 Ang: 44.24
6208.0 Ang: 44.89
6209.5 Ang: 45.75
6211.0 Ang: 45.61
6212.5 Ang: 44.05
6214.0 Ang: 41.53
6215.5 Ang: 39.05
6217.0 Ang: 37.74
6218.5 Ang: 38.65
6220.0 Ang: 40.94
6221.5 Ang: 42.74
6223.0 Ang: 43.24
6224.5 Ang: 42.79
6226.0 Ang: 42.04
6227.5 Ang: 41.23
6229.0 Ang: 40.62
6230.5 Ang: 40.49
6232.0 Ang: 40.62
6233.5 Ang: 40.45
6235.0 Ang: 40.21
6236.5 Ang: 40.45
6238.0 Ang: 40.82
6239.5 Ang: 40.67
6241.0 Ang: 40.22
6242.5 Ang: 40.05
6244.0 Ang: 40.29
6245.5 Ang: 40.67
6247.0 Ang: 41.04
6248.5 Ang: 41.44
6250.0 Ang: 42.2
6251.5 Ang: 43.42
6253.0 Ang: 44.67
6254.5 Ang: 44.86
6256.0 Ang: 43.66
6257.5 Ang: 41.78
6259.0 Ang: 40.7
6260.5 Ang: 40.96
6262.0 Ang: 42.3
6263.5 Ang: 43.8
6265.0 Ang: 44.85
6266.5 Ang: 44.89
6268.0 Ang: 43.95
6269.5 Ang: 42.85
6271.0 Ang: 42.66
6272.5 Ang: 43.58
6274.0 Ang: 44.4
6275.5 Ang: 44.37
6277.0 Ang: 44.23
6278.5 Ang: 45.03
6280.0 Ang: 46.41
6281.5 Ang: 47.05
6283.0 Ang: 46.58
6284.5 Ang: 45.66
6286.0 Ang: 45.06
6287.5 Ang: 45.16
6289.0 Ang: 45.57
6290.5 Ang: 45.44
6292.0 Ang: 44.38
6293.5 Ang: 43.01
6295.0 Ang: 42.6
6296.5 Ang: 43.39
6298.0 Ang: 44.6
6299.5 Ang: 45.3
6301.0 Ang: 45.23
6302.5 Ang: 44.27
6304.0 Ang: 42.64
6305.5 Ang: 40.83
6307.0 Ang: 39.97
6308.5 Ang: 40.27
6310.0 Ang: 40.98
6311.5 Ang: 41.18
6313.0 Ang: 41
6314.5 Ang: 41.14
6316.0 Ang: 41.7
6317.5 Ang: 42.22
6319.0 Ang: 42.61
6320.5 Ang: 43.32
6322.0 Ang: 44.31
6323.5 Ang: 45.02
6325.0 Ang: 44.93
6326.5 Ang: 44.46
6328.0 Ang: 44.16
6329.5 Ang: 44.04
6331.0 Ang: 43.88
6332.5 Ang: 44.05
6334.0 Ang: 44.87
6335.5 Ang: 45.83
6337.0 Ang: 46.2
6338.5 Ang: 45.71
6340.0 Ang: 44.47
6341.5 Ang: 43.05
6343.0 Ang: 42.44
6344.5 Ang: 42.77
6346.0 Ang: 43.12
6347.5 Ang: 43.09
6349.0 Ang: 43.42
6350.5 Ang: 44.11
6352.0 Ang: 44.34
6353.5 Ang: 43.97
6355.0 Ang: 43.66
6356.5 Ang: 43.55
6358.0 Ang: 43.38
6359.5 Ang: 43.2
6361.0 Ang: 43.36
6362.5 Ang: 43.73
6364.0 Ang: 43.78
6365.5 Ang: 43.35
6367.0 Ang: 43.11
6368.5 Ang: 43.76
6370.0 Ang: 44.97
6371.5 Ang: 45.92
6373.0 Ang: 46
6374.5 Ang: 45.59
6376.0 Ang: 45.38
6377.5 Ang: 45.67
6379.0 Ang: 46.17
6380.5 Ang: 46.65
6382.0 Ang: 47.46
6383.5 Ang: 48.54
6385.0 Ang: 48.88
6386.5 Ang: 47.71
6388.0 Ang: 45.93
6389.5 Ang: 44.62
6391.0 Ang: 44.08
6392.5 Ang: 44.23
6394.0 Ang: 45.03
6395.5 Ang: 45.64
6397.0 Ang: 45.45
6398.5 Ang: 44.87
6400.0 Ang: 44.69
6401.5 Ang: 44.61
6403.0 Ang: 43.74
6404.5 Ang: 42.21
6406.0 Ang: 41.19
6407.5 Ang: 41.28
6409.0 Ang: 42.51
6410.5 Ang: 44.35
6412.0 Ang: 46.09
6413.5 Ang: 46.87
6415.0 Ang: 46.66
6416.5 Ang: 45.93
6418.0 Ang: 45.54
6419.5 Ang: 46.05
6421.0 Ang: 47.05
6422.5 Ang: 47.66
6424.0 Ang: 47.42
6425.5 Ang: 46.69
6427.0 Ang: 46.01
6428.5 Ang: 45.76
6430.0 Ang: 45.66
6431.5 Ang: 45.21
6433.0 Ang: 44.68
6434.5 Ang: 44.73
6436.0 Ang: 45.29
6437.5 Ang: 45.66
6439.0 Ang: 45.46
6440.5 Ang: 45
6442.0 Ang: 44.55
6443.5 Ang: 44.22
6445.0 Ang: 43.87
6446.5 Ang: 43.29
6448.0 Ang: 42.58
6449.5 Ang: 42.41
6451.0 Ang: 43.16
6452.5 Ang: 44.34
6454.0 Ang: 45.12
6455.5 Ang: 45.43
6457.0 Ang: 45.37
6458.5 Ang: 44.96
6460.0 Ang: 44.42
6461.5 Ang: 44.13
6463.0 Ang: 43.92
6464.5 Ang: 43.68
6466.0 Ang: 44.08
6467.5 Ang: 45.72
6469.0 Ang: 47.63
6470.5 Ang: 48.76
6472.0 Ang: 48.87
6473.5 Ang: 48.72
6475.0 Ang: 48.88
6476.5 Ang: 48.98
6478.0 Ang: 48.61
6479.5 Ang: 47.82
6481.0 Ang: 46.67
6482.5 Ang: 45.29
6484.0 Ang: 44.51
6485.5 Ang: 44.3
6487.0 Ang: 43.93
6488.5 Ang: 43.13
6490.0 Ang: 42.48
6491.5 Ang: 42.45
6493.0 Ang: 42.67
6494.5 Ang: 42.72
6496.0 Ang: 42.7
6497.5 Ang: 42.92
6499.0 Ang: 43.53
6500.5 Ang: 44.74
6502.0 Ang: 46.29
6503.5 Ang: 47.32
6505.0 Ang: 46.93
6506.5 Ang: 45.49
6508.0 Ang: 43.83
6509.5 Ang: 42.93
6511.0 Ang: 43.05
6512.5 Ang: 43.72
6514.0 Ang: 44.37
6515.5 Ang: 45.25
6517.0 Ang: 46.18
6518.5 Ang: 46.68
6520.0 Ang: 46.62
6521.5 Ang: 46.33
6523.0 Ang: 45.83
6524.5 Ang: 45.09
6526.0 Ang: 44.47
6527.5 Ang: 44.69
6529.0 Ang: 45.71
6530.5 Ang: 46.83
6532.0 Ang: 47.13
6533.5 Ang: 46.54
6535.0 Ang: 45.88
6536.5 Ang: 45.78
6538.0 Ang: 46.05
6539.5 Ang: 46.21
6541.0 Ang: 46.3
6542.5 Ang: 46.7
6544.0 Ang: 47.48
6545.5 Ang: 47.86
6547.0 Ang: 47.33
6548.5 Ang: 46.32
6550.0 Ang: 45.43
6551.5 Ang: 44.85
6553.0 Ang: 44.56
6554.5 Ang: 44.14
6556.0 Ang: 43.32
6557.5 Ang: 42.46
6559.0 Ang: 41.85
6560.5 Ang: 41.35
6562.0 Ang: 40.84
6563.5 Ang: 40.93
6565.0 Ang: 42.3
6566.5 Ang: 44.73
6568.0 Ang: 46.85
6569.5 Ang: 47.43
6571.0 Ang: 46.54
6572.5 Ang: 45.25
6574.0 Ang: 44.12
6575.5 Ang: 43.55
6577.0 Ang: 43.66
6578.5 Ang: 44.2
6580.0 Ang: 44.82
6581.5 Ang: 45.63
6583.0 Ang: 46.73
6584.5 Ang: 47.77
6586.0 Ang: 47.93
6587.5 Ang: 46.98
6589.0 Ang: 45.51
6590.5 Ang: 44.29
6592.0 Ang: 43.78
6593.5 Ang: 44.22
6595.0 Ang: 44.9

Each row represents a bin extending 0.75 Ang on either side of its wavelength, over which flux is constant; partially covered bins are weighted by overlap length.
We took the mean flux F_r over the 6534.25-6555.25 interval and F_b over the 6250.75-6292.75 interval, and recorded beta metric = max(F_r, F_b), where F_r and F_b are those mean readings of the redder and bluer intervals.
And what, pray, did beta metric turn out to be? 46.1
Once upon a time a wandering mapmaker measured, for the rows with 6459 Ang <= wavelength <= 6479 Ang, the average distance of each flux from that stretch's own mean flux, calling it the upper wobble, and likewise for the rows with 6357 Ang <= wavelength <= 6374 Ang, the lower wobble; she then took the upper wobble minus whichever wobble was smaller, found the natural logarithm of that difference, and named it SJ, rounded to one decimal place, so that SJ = 0.2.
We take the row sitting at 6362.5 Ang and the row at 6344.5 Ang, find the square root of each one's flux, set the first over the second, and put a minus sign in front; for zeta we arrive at -1.01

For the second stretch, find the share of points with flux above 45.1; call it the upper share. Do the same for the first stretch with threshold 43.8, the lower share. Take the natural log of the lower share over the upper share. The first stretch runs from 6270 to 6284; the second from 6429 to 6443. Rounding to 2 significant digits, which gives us 0.34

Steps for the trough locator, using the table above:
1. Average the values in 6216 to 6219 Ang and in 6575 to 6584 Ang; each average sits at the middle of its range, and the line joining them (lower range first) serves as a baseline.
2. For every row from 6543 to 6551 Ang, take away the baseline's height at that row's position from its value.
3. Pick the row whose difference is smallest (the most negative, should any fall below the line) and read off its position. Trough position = 6550.0 Ang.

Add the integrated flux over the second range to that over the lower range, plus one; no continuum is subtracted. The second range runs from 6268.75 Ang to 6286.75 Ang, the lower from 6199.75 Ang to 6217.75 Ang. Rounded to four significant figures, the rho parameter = 1585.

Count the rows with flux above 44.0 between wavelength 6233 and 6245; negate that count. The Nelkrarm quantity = 0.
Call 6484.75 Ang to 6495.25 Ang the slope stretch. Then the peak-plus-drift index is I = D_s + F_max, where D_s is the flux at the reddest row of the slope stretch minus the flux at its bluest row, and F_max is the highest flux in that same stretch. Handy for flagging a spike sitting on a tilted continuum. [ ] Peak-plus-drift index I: 42.7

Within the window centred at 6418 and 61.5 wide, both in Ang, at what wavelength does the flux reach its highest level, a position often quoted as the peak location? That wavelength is 6422.5 Ang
